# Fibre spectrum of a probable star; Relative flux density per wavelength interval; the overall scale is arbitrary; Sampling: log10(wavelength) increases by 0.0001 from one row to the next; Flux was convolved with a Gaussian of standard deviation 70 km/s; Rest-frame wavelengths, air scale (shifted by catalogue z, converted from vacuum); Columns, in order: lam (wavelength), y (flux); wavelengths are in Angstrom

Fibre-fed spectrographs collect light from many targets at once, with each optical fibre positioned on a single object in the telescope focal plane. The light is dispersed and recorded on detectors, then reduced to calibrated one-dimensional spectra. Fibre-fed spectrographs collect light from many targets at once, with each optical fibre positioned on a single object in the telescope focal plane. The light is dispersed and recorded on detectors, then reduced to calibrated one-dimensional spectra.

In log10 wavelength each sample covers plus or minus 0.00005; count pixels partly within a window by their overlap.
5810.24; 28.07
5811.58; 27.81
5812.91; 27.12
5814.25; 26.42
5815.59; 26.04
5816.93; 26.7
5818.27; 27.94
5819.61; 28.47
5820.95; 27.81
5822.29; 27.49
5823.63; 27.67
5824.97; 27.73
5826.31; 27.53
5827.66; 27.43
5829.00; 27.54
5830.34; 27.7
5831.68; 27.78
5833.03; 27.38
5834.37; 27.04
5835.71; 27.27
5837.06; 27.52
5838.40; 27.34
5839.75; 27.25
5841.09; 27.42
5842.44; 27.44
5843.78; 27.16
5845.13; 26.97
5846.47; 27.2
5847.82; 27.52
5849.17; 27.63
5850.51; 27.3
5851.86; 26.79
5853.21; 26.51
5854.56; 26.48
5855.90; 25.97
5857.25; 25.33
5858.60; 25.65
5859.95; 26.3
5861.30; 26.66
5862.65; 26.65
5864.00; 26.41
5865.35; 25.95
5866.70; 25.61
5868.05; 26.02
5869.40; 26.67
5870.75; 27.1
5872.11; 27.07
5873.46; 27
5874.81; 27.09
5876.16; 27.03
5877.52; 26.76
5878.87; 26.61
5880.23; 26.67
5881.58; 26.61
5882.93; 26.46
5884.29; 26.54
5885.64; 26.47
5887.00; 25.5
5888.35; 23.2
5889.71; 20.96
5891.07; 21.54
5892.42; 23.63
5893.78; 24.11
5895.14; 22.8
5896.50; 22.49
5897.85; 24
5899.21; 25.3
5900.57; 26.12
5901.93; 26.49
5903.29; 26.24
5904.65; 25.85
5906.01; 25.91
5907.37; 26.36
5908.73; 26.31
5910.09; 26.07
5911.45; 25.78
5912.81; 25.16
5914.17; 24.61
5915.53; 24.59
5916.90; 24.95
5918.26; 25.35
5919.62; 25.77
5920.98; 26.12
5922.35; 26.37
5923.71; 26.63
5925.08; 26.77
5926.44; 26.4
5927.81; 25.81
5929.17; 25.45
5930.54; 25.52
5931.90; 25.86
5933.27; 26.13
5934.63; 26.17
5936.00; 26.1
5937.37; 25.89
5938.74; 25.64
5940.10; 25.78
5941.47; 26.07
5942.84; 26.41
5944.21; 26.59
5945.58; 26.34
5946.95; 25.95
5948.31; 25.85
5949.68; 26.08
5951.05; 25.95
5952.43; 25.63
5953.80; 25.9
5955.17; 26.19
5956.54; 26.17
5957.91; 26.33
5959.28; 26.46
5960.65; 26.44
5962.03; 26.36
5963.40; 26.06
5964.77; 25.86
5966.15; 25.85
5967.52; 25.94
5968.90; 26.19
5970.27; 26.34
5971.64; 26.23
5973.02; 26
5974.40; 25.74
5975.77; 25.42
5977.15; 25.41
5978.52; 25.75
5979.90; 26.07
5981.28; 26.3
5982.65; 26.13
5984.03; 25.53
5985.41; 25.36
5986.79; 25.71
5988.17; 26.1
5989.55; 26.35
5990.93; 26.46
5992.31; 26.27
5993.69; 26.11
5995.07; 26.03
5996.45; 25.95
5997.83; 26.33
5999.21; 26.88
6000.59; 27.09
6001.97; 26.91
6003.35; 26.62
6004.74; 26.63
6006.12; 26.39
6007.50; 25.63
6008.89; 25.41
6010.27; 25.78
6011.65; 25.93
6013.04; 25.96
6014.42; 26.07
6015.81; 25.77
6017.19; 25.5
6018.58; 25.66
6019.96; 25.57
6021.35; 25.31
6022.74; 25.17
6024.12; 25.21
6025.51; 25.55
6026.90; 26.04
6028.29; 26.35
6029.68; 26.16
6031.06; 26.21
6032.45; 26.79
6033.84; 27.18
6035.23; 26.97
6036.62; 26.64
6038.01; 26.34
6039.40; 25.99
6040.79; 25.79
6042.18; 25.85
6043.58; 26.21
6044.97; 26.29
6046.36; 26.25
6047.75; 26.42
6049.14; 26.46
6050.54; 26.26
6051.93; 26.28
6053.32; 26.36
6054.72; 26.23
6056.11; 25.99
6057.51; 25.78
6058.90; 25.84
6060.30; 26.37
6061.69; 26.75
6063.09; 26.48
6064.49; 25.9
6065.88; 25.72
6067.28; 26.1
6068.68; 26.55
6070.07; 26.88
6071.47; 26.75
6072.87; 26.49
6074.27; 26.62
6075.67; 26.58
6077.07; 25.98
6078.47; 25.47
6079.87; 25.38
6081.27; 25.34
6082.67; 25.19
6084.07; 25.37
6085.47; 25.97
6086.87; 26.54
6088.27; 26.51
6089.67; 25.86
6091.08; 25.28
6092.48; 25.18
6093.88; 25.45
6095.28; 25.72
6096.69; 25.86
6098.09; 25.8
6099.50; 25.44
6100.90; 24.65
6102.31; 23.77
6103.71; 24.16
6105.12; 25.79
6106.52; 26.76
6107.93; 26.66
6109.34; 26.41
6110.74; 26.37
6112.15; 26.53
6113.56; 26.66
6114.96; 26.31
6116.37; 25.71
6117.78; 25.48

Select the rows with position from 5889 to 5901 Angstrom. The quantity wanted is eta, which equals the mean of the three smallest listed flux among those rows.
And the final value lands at 21.7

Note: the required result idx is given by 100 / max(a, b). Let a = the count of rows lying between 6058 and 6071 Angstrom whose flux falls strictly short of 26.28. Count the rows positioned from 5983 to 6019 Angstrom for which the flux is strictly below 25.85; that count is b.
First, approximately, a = 4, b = 9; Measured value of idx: 11.1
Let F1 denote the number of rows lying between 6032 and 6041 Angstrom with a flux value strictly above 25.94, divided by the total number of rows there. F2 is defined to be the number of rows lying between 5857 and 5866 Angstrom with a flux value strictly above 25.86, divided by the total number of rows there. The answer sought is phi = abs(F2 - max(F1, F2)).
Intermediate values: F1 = 0.9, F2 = 0.71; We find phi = 0.143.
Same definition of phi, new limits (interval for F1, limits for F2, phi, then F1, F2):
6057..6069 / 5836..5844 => 0.000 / 0.6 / 1.00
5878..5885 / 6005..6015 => 0.429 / 1.0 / 0.57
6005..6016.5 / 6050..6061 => 0.000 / 0.4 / 0.75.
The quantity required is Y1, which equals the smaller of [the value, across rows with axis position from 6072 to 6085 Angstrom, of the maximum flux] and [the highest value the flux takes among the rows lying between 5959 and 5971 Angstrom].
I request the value 26.5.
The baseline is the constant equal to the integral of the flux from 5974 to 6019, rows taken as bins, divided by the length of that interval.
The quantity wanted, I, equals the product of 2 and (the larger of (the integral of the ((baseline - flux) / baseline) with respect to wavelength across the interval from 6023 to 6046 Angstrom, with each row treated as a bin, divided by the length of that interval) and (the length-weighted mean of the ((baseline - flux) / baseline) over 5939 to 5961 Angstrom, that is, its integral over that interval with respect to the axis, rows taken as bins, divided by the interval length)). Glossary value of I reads -0.006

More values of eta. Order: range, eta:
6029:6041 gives 26.0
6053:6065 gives 25.8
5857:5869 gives 25.5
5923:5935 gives 25.6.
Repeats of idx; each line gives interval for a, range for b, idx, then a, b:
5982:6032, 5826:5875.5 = 3.8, 26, 3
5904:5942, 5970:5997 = 4.5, 22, 7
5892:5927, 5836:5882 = 5.3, 19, 3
